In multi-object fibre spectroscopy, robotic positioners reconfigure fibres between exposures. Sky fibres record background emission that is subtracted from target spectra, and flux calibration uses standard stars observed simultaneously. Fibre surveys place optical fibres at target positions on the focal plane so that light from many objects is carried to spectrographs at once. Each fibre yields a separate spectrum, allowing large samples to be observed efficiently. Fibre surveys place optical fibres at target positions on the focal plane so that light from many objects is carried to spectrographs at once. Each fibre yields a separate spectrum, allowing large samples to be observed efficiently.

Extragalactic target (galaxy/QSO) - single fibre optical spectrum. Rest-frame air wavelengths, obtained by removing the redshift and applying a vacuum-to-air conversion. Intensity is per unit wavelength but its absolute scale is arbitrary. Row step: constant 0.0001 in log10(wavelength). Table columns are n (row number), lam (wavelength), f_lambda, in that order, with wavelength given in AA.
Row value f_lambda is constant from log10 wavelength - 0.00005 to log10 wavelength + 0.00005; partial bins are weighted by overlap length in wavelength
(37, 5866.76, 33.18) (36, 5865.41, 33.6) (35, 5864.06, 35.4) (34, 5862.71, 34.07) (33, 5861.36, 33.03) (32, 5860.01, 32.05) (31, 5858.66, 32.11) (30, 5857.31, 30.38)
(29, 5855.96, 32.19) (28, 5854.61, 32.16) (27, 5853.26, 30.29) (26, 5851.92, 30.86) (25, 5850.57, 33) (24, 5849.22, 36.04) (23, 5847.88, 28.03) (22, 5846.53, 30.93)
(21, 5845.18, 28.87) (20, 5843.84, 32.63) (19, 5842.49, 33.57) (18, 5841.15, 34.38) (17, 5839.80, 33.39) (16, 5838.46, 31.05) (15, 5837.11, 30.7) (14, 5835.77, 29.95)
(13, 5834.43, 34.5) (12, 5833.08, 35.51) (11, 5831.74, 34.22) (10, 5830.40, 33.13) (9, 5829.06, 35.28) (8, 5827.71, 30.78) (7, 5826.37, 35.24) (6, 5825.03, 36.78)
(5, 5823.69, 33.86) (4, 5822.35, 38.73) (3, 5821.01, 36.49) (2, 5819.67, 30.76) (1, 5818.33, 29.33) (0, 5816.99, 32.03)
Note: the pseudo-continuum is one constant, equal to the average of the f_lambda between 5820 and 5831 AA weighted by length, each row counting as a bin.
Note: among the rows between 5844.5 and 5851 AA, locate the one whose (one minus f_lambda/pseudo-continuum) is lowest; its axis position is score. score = 5849.22 AA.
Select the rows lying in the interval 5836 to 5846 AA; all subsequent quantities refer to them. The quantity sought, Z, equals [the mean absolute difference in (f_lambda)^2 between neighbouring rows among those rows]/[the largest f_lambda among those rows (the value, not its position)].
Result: 2.9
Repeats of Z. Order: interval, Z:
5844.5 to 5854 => 5.5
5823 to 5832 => 5.1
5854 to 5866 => 2.0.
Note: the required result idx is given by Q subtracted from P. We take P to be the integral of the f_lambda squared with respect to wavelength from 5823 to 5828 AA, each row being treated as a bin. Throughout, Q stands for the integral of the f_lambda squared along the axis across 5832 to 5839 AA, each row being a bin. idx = -1456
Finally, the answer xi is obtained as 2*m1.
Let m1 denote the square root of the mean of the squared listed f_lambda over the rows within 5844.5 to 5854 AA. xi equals 62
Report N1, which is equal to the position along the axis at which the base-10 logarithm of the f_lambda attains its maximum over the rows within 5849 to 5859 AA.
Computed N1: 5849.22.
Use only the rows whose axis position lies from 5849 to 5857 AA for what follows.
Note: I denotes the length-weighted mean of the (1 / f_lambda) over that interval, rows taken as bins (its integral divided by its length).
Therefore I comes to 0.0312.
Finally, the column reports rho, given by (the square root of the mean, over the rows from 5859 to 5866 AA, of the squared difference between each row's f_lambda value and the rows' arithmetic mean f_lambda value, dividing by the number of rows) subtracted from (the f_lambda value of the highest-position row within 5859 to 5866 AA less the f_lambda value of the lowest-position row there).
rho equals 0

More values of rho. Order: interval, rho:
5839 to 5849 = -8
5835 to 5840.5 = 2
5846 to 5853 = -3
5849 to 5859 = -6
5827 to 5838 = -2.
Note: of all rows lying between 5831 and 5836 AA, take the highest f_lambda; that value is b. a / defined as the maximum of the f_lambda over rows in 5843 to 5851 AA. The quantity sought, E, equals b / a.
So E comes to 0.99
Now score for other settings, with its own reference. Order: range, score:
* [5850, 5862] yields 5861.36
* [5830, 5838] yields 5833.08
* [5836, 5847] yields 5841.15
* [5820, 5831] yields 5822.35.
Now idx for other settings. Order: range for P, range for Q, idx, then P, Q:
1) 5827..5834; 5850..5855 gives 3045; 8020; 4975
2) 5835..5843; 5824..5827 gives 4468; 8311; 3843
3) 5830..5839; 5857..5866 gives -164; 9682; 9845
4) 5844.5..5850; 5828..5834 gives -1715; 5343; 7059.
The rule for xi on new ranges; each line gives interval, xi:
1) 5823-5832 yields 68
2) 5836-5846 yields 64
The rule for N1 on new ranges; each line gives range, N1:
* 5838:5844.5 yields 5841.15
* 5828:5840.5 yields 5833.08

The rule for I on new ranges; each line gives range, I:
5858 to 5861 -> 0.0311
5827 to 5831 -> 0.0303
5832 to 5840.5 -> 0.0308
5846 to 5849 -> 0.0332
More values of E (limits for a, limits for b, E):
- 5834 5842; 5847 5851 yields 1.04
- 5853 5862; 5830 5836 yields 1.08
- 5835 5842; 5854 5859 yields 0.94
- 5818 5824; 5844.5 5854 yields 0.93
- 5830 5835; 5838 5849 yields 0.97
